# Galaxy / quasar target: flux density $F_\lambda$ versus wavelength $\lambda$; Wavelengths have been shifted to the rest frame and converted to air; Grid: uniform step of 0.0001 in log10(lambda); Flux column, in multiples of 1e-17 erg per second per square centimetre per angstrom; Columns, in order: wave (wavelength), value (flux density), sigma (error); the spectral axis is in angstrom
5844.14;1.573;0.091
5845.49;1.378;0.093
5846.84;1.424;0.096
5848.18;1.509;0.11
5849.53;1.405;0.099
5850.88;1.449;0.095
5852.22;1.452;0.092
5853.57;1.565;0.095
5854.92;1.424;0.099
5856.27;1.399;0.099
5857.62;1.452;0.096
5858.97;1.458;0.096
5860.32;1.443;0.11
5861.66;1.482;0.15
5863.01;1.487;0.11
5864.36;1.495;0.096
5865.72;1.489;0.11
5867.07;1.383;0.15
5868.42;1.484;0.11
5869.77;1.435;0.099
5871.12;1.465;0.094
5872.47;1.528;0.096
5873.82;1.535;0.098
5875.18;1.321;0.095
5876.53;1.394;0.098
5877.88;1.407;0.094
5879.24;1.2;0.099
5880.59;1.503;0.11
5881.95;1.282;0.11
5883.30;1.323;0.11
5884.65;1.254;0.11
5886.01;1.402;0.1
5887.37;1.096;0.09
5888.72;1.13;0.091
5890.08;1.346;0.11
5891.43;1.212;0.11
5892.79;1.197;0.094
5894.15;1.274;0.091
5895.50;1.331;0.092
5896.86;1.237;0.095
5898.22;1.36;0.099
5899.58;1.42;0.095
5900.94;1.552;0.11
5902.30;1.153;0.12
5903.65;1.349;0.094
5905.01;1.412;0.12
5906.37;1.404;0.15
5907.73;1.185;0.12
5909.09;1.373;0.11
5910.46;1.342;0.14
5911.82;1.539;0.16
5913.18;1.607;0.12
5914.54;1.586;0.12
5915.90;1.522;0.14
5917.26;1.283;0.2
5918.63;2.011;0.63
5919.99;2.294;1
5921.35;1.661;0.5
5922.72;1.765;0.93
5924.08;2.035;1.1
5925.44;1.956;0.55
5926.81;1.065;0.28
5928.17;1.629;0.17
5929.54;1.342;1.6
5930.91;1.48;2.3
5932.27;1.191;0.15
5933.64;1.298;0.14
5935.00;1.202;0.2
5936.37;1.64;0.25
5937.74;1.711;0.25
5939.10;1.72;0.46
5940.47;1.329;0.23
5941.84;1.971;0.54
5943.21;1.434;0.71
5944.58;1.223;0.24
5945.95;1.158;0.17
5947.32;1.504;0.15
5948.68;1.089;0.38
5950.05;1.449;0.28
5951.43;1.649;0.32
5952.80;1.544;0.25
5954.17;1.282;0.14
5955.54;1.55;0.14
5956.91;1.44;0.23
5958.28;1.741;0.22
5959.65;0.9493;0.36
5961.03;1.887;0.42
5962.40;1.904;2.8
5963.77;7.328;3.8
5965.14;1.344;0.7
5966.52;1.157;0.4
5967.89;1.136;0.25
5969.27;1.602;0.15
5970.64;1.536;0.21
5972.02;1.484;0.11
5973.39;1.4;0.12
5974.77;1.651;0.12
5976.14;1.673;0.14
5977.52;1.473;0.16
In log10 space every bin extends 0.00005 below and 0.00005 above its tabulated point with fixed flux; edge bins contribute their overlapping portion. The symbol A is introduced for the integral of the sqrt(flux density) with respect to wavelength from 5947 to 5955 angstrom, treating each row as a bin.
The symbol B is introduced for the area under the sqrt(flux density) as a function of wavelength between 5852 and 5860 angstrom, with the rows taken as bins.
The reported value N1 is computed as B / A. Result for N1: 1.01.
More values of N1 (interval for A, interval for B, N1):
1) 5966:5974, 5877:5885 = 0.98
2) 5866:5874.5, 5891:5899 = 0.87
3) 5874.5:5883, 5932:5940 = 0.98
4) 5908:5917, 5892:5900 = 0.83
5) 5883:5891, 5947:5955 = 1.06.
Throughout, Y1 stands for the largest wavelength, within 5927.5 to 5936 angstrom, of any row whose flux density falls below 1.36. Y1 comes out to 5935.00 angstrom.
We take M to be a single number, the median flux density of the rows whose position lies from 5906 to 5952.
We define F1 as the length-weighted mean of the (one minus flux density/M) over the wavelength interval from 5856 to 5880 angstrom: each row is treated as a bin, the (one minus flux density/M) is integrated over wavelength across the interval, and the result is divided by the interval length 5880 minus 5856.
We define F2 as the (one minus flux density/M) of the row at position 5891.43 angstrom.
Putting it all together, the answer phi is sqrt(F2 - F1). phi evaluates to 0.39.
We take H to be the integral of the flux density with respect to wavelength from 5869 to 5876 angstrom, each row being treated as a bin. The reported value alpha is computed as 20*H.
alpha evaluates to 204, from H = 10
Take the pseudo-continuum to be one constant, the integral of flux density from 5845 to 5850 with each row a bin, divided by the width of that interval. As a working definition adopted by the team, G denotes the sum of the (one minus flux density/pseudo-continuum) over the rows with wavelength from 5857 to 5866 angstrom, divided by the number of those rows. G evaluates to -0.03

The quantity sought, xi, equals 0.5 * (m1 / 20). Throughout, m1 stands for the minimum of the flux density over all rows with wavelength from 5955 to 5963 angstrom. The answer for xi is 0.024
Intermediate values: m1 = 0.9493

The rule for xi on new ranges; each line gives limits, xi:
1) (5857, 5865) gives 0.036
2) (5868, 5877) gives 0.033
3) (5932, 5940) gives 0.030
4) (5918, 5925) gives 0.042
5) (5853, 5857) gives 0.035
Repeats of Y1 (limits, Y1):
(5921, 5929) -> 5926.81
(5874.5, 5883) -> 5881.95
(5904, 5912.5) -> 5910.46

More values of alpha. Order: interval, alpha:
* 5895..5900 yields 133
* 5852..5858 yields 175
